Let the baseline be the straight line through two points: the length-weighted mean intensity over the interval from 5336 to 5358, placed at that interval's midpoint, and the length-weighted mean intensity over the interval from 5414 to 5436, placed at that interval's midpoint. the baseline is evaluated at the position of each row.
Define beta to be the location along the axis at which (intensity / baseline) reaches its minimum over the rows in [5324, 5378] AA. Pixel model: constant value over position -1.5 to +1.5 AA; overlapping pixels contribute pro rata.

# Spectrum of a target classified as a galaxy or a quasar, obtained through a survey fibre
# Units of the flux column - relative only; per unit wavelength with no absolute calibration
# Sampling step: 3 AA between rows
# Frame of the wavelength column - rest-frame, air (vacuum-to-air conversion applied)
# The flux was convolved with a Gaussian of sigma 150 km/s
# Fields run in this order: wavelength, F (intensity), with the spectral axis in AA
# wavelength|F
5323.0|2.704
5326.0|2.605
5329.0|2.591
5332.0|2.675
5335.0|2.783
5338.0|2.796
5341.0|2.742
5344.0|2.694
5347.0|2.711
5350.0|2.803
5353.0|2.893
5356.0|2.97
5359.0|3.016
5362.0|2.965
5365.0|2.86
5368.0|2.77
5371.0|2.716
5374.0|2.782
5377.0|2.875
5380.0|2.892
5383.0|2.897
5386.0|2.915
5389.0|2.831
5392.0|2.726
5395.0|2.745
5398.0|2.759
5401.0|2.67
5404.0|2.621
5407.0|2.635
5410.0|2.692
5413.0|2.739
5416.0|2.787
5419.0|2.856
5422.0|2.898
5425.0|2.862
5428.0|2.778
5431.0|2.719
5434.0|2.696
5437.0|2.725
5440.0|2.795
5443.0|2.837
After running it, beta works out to 5329.0 AA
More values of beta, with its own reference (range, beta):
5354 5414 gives 5404.0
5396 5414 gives 5404.0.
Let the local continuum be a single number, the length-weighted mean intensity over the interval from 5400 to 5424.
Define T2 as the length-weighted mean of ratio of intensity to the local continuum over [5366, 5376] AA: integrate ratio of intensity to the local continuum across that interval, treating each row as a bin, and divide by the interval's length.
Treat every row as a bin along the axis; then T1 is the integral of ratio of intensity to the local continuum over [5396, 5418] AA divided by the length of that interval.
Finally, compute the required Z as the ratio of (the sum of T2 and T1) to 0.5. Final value 3.99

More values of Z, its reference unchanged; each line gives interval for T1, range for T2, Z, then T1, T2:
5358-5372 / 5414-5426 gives 4.17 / 1.05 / 1.04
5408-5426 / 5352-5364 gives 4.20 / 1.02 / 1.08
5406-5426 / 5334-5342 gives 4.06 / 1.02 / 1.01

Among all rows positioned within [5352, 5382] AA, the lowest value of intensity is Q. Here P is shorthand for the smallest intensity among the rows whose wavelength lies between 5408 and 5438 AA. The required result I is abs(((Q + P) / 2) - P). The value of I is 0.012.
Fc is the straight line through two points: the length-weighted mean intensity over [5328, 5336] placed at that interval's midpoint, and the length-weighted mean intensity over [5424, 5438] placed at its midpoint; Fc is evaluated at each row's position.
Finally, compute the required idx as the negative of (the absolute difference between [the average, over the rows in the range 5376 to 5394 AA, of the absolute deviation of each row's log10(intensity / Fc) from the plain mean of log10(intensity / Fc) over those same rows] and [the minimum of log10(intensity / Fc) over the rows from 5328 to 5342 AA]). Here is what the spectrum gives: -0.023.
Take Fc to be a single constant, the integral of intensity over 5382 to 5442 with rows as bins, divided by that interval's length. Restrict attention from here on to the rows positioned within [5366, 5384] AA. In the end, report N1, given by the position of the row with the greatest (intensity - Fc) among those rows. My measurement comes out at 5383.0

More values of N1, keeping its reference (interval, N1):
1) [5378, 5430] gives 5386.0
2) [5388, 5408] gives 5389.0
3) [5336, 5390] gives 5359.0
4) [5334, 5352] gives 5350.0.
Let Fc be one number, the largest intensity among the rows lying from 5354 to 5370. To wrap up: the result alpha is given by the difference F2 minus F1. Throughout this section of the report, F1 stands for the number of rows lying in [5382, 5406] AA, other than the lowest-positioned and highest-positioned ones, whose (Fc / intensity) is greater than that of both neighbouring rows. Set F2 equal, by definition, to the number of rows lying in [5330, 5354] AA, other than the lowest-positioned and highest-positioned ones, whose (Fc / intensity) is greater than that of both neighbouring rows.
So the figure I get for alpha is 0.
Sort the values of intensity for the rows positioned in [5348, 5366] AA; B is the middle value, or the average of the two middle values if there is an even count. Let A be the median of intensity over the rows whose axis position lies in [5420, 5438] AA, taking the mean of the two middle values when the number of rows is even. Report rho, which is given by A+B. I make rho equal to 5.68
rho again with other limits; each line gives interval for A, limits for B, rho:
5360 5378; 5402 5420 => 5.54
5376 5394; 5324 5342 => 5.59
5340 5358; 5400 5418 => 5.45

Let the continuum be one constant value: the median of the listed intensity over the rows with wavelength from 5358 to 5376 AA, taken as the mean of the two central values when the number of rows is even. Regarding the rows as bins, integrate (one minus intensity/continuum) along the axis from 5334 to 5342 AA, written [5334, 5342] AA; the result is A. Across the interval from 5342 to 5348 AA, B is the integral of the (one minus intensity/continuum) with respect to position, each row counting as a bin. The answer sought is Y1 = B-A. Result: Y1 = 0.1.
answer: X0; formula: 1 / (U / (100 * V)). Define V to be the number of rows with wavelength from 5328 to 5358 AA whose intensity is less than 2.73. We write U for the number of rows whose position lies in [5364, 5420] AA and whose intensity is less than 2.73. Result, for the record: 67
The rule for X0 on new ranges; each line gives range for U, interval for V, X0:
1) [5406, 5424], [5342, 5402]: 250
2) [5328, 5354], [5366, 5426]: 150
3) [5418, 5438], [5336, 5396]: 133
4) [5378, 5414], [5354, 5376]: 20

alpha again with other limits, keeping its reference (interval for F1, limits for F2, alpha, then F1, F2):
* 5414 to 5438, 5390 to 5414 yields 0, 1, 1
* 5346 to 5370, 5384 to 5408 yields 2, 0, 2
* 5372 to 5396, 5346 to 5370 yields -1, 1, 0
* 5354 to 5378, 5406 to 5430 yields -1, 1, 0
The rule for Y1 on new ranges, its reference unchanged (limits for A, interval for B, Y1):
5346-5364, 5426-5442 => 0.9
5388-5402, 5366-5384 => -0.4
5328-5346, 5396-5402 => -0.5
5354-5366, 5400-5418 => 1.4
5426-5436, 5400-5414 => 0.5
